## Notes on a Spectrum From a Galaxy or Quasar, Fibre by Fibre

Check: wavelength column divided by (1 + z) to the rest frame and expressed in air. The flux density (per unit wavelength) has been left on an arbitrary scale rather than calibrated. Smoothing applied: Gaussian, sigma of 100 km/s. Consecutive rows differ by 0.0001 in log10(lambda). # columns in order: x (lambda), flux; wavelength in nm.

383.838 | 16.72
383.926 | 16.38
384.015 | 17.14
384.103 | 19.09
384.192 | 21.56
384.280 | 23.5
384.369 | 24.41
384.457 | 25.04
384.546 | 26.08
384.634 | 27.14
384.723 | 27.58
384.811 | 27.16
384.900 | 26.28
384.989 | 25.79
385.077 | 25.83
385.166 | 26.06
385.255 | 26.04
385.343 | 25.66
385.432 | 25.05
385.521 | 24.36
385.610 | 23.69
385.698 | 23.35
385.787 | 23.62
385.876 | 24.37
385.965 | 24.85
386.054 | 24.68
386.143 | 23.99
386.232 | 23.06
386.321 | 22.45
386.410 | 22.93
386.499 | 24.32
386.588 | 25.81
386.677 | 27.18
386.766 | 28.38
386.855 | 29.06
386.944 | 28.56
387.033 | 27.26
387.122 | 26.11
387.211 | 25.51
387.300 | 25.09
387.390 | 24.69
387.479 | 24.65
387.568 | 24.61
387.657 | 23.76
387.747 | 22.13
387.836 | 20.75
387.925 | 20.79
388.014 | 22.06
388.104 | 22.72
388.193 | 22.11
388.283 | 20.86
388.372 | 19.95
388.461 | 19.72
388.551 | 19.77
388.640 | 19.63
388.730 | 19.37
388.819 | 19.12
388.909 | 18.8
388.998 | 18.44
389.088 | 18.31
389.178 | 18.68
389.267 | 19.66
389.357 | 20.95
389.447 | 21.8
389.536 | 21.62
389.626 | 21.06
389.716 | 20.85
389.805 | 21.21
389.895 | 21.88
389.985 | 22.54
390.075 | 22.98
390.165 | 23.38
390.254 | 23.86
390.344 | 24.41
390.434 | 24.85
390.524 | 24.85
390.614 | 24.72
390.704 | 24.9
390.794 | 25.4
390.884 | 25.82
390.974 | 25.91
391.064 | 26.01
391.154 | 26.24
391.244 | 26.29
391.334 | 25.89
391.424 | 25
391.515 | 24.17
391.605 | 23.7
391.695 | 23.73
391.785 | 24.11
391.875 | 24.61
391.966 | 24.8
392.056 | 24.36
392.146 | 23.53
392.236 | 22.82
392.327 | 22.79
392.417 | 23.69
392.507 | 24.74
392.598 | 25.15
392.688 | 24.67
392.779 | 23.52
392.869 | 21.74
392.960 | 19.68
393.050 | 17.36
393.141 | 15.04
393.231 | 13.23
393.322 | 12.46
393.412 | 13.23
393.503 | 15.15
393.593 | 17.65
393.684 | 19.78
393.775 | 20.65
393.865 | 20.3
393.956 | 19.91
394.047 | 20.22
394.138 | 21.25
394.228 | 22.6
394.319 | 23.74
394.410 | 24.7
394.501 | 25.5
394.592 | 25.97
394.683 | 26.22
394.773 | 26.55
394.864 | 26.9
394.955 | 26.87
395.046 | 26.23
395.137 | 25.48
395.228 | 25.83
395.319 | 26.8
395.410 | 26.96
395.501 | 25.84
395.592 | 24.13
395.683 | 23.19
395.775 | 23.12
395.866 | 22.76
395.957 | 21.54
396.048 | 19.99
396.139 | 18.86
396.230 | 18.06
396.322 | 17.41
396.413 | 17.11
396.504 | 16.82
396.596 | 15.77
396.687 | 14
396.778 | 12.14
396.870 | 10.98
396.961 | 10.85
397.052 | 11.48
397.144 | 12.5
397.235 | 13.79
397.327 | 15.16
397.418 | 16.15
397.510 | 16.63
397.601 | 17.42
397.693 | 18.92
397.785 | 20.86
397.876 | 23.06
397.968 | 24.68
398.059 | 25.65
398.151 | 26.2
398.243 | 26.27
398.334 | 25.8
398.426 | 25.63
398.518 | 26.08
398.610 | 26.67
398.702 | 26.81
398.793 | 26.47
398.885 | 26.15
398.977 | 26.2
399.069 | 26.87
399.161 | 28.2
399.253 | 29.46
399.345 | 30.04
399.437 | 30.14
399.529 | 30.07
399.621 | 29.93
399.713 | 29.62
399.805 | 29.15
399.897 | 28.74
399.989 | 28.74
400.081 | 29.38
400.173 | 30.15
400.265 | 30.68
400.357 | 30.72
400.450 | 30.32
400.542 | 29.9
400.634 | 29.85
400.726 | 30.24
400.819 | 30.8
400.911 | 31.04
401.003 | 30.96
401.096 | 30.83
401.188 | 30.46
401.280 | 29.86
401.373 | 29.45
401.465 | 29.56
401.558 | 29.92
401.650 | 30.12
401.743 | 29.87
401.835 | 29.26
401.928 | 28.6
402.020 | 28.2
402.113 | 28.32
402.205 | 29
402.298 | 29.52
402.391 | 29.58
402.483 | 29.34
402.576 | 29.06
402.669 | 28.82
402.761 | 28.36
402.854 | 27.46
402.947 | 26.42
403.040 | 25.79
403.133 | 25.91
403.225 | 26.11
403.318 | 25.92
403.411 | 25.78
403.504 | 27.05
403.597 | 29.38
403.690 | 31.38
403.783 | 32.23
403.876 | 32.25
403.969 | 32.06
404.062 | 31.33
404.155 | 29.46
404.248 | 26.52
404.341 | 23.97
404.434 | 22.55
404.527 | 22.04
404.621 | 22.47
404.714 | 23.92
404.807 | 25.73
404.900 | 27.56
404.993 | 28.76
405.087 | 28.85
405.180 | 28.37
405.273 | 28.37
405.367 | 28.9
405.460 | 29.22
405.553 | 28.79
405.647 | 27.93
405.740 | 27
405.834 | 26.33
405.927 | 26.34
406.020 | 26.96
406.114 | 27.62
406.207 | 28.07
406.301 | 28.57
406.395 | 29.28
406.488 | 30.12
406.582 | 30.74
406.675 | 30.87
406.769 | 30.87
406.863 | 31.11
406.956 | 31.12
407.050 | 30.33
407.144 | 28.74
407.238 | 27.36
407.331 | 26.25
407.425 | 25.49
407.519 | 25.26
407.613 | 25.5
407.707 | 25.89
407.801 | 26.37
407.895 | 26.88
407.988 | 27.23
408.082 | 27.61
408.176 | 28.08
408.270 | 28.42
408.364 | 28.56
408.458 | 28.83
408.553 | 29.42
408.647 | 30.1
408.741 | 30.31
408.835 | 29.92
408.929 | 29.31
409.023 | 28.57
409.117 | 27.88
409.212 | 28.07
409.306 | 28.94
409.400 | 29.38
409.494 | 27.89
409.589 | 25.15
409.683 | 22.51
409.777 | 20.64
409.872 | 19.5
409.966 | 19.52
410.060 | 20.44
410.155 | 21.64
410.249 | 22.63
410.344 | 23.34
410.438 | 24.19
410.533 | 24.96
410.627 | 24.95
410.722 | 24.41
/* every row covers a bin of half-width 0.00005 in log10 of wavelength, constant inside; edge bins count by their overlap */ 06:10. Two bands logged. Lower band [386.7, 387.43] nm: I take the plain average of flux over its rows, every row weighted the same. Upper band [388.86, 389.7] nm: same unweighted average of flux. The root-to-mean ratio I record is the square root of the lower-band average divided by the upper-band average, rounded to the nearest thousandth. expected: 0.260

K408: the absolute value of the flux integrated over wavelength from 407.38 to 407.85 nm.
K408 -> 12.1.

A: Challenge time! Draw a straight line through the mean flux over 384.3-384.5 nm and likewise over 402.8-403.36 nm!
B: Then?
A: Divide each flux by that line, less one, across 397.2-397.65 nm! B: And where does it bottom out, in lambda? 397.235 nm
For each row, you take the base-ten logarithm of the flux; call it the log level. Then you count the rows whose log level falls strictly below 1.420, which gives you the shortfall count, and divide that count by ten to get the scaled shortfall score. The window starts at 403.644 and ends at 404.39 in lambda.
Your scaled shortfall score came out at 0.10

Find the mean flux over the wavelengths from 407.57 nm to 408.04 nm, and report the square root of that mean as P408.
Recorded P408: 5.14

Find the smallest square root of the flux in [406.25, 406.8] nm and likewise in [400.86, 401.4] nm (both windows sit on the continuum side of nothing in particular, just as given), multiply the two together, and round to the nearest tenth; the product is 29.0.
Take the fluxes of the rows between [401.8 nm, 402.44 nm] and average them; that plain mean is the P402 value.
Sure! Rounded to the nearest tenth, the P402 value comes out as 28.9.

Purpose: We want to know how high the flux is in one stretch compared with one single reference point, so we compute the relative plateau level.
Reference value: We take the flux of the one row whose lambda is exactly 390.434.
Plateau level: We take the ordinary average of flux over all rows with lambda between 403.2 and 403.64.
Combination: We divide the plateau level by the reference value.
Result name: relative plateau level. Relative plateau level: 1.08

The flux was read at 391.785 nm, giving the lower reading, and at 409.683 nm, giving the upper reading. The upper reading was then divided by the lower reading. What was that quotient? 0.93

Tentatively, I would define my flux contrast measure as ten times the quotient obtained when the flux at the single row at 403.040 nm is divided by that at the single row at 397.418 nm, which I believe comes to 16.0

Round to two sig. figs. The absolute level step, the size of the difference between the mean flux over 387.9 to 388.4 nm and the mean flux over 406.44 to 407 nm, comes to 9.4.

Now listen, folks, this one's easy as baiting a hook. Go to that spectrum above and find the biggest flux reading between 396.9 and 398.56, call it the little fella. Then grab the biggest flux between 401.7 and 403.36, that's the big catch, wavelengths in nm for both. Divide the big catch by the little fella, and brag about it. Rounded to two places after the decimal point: 1.14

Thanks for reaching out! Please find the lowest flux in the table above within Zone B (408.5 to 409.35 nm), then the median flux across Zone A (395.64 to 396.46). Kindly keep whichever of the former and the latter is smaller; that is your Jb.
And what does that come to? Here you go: 20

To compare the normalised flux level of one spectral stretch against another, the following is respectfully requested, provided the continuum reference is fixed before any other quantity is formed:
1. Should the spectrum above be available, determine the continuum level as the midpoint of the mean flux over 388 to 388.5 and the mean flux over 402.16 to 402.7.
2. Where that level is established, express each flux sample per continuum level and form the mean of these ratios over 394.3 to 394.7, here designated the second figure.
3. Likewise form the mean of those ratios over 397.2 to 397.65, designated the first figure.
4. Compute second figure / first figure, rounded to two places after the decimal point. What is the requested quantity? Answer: 1.59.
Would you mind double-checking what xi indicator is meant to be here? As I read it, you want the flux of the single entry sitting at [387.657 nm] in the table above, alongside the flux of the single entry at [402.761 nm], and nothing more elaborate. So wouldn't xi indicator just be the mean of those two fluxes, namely 26.1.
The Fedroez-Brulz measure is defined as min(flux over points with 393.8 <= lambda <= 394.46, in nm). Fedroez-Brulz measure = 19.91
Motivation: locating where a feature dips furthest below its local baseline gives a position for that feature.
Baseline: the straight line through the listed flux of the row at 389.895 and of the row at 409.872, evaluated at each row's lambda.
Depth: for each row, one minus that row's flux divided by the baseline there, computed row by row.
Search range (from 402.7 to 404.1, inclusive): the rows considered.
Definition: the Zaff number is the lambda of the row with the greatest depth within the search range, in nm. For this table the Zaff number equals 403.040 nm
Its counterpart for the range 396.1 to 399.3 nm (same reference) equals 396.961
